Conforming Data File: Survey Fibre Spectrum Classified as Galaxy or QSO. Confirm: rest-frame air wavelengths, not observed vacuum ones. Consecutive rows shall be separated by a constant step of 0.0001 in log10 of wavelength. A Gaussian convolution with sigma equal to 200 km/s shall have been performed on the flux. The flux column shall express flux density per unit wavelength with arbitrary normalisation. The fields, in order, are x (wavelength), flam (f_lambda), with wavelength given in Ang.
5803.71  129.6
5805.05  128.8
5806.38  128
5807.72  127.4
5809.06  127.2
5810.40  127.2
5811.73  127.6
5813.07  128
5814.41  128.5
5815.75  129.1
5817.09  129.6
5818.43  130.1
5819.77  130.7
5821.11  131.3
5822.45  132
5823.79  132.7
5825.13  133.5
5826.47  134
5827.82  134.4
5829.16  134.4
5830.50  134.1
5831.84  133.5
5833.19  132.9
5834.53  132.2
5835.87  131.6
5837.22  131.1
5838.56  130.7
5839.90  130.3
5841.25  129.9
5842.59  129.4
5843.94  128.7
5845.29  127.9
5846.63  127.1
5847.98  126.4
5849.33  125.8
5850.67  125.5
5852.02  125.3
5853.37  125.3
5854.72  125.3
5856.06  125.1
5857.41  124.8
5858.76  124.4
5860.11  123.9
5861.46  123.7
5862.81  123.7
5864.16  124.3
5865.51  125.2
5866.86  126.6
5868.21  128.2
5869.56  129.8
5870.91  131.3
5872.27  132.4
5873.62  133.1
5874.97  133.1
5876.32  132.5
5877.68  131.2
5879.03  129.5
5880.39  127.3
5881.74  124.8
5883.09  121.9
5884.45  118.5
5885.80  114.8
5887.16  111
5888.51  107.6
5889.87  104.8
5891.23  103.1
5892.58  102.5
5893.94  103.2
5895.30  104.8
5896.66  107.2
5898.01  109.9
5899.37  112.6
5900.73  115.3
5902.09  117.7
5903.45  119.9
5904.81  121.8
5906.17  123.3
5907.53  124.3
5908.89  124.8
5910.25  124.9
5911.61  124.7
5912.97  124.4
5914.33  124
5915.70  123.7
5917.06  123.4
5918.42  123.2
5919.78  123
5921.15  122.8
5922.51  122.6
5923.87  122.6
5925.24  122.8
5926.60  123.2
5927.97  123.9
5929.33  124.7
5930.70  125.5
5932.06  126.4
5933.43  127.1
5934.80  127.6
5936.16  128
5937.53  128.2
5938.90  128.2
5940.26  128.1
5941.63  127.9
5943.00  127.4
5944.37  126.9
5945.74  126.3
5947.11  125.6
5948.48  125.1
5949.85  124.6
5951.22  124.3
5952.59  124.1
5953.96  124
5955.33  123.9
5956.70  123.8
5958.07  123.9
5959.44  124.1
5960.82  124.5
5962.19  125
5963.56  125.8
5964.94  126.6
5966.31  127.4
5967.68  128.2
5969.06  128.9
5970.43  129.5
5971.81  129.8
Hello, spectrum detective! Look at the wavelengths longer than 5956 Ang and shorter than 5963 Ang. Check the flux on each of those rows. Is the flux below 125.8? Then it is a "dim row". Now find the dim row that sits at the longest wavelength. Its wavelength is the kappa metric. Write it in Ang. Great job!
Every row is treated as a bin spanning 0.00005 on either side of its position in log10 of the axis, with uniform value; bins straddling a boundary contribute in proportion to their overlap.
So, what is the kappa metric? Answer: 5962.19 Ang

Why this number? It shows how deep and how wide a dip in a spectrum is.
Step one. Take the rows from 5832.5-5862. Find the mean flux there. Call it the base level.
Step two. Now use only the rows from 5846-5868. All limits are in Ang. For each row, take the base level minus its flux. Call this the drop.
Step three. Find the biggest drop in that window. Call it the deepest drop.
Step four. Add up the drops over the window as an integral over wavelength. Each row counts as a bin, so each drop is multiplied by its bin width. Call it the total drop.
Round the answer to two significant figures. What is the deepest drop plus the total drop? 57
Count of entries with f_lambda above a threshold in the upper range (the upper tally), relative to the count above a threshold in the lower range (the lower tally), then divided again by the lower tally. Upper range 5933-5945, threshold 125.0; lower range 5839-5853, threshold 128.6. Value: 0.56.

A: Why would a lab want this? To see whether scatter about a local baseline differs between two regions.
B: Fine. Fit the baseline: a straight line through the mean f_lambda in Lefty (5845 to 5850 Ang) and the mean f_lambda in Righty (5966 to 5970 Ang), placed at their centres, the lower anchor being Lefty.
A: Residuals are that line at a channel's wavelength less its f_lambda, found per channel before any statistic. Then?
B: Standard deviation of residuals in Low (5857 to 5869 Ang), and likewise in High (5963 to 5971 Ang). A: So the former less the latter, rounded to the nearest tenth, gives 0.1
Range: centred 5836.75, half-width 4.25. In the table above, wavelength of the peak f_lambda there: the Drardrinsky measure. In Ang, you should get 5833.19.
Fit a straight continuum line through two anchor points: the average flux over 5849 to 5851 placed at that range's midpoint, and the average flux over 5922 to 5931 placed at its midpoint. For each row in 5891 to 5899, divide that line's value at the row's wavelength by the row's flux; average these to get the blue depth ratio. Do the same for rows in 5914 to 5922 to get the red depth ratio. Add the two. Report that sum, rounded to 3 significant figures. 2.19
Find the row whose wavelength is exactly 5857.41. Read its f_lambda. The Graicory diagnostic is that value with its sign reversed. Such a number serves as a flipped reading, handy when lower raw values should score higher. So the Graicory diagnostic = -125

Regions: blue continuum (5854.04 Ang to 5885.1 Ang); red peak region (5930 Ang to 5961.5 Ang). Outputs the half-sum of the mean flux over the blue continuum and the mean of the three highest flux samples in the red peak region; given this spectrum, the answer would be 128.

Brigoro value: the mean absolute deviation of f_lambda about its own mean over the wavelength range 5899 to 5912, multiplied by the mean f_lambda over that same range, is 441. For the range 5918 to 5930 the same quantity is 60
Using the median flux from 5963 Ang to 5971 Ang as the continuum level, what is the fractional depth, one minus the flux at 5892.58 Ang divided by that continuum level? 0.20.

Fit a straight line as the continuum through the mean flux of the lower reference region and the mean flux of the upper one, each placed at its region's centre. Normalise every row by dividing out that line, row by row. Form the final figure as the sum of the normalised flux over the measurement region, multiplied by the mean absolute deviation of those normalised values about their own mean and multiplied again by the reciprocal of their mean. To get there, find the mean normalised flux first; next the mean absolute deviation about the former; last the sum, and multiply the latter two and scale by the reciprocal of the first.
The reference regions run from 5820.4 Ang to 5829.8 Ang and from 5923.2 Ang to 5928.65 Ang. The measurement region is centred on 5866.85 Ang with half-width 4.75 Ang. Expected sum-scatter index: 0.14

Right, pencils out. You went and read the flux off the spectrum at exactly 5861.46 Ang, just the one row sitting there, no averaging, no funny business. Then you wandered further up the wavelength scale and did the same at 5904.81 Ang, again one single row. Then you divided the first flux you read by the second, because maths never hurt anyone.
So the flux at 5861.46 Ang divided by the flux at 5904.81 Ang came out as 1.02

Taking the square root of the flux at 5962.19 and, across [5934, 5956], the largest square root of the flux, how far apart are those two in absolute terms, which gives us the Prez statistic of 0.14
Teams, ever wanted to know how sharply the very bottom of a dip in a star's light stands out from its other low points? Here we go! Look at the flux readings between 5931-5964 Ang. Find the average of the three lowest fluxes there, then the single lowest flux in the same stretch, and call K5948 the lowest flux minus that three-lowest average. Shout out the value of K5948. -0.07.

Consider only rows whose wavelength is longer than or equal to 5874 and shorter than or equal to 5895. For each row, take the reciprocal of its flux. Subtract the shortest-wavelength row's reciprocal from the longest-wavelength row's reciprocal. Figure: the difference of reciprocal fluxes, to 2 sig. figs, 0.0022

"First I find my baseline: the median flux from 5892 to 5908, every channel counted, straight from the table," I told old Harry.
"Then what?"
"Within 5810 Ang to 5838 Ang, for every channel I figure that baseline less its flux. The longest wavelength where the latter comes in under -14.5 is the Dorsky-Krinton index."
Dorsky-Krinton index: 5837.22 Ang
